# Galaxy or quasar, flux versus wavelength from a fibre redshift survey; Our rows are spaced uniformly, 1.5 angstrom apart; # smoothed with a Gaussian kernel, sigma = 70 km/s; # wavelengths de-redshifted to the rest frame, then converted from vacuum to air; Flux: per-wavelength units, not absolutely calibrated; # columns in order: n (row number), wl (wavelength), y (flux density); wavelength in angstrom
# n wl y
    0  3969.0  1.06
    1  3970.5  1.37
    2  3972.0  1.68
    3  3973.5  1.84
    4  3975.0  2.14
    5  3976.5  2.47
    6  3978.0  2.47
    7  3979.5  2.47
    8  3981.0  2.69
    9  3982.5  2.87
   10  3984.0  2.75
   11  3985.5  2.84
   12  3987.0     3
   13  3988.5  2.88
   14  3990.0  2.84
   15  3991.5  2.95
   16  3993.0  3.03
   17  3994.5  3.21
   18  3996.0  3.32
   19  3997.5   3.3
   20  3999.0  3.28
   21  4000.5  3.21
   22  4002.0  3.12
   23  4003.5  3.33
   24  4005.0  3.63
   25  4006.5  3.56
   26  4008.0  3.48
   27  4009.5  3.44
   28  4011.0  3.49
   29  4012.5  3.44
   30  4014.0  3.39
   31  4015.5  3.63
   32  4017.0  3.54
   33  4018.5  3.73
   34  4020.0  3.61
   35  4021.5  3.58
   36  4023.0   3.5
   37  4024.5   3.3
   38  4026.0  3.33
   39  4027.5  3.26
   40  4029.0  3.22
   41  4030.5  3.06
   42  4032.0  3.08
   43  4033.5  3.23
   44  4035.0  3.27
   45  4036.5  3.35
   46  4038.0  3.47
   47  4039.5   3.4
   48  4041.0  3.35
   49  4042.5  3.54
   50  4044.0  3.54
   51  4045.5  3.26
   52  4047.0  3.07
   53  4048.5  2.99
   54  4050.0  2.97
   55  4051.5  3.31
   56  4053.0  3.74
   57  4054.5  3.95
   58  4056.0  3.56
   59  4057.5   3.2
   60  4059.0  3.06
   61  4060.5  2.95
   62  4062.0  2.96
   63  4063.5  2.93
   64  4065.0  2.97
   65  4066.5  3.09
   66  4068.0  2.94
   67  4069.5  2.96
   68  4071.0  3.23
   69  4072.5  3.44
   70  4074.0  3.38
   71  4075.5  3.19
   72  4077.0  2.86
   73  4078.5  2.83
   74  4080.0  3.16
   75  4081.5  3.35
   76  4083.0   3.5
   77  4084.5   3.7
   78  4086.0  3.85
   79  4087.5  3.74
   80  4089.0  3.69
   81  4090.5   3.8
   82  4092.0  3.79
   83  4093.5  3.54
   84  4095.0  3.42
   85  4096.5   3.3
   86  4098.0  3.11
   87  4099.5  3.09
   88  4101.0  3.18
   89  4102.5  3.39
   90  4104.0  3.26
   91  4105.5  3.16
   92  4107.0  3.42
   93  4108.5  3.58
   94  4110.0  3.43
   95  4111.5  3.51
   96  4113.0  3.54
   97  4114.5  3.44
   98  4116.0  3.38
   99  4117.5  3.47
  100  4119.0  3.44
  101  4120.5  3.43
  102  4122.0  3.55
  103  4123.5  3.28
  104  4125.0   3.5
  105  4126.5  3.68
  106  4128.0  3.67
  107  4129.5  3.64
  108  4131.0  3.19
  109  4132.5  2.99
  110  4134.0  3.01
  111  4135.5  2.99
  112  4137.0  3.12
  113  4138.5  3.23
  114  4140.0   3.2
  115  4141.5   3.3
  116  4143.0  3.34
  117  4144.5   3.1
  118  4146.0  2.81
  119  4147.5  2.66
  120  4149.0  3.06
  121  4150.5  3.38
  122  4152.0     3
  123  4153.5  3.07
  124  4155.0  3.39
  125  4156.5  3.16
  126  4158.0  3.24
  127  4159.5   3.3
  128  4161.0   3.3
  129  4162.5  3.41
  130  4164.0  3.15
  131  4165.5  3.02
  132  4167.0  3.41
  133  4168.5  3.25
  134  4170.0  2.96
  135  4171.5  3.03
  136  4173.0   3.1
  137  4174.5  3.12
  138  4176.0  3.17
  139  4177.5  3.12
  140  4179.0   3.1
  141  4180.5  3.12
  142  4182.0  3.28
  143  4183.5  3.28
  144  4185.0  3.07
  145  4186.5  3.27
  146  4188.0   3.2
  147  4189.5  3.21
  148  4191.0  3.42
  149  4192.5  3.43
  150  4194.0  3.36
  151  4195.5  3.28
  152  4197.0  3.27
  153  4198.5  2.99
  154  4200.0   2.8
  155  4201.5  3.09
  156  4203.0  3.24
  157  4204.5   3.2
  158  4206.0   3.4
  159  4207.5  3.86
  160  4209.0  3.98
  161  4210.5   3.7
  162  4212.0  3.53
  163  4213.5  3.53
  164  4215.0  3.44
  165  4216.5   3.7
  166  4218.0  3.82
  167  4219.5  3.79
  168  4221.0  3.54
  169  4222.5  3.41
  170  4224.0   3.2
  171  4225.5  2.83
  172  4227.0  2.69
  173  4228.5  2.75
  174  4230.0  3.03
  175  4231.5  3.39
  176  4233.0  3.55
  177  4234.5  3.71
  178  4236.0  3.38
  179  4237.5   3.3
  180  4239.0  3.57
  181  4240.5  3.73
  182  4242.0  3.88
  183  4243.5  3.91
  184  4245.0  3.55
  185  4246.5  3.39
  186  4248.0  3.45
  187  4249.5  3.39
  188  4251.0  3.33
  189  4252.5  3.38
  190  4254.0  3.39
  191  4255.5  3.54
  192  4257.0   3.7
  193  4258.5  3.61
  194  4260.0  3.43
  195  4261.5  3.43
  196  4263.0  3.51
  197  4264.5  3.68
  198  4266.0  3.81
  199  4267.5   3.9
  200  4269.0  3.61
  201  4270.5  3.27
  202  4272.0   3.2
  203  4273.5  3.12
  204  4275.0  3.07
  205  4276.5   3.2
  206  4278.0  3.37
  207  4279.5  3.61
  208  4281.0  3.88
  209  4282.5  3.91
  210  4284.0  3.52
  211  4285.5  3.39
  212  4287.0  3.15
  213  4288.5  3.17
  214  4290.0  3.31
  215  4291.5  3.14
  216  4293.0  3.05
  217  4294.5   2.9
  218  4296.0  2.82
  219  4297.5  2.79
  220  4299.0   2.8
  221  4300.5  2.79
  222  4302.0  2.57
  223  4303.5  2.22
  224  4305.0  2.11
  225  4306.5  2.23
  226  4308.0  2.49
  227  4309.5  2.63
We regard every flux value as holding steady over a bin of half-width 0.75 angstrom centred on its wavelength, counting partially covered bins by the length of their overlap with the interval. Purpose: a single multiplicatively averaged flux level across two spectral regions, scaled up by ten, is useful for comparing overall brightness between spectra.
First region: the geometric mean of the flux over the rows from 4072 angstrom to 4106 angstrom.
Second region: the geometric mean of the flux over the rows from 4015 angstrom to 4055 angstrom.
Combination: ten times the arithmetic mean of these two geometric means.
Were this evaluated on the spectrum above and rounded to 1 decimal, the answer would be 33.7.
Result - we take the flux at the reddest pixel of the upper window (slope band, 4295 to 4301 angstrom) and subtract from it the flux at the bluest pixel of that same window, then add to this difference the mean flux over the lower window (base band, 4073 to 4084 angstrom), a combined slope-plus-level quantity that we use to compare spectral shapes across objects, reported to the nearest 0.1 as 3.2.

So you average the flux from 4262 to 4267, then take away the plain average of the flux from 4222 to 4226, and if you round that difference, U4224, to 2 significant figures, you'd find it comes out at 0.52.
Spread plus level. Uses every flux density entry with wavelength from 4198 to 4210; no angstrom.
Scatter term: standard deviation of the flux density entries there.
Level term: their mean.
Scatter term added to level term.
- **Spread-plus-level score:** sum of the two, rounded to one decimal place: 3.7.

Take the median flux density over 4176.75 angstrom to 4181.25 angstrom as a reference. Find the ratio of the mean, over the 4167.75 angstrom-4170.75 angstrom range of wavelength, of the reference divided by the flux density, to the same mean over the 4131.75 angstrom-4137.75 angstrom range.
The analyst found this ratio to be 0.98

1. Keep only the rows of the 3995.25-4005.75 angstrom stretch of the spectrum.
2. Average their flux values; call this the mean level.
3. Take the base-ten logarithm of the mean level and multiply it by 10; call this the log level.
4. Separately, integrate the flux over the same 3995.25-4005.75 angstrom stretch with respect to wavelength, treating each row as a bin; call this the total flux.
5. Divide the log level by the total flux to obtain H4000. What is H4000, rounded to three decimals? 0.150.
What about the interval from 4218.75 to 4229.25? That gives 0.151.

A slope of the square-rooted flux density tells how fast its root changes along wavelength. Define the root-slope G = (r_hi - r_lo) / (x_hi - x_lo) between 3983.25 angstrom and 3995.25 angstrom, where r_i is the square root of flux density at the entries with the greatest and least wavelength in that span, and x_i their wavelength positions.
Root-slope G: 0.013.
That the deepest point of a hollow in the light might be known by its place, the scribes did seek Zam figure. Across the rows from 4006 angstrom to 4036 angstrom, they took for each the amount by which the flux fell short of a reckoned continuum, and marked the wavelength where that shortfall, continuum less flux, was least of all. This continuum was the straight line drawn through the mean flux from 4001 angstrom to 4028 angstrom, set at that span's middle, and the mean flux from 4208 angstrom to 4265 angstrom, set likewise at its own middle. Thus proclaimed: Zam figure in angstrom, 4018.5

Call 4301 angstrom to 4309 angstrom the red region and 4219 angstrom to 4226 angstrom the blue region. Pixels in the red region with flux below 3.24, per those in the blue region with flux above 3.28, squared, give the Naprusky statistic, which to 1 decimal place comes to 2.8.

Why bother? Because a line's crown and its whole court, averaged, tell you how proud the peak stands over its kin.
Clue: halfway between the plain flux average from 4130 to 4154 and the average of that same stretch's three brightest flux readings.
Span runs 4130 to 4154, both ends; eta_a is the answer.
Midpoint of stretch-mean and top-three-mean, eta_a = 3.22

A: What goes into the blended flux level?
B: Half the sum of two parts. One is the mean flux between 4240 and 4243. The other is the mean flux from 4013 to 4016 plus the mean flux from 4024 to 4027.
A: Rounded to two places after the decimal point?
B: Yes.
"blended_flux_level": 5.31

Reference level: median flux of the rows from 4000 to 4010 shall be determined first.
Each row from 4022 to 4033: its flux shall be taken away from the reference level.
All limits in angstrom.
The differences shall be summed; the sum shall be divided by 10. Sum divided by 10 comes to 0.13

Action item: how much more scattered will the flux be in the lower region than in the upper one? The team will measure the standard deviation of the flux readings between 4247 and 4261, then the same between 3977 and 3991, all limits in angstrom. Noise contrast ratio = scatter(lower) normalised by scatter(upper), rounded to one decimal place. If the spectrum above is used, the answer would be 1.5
